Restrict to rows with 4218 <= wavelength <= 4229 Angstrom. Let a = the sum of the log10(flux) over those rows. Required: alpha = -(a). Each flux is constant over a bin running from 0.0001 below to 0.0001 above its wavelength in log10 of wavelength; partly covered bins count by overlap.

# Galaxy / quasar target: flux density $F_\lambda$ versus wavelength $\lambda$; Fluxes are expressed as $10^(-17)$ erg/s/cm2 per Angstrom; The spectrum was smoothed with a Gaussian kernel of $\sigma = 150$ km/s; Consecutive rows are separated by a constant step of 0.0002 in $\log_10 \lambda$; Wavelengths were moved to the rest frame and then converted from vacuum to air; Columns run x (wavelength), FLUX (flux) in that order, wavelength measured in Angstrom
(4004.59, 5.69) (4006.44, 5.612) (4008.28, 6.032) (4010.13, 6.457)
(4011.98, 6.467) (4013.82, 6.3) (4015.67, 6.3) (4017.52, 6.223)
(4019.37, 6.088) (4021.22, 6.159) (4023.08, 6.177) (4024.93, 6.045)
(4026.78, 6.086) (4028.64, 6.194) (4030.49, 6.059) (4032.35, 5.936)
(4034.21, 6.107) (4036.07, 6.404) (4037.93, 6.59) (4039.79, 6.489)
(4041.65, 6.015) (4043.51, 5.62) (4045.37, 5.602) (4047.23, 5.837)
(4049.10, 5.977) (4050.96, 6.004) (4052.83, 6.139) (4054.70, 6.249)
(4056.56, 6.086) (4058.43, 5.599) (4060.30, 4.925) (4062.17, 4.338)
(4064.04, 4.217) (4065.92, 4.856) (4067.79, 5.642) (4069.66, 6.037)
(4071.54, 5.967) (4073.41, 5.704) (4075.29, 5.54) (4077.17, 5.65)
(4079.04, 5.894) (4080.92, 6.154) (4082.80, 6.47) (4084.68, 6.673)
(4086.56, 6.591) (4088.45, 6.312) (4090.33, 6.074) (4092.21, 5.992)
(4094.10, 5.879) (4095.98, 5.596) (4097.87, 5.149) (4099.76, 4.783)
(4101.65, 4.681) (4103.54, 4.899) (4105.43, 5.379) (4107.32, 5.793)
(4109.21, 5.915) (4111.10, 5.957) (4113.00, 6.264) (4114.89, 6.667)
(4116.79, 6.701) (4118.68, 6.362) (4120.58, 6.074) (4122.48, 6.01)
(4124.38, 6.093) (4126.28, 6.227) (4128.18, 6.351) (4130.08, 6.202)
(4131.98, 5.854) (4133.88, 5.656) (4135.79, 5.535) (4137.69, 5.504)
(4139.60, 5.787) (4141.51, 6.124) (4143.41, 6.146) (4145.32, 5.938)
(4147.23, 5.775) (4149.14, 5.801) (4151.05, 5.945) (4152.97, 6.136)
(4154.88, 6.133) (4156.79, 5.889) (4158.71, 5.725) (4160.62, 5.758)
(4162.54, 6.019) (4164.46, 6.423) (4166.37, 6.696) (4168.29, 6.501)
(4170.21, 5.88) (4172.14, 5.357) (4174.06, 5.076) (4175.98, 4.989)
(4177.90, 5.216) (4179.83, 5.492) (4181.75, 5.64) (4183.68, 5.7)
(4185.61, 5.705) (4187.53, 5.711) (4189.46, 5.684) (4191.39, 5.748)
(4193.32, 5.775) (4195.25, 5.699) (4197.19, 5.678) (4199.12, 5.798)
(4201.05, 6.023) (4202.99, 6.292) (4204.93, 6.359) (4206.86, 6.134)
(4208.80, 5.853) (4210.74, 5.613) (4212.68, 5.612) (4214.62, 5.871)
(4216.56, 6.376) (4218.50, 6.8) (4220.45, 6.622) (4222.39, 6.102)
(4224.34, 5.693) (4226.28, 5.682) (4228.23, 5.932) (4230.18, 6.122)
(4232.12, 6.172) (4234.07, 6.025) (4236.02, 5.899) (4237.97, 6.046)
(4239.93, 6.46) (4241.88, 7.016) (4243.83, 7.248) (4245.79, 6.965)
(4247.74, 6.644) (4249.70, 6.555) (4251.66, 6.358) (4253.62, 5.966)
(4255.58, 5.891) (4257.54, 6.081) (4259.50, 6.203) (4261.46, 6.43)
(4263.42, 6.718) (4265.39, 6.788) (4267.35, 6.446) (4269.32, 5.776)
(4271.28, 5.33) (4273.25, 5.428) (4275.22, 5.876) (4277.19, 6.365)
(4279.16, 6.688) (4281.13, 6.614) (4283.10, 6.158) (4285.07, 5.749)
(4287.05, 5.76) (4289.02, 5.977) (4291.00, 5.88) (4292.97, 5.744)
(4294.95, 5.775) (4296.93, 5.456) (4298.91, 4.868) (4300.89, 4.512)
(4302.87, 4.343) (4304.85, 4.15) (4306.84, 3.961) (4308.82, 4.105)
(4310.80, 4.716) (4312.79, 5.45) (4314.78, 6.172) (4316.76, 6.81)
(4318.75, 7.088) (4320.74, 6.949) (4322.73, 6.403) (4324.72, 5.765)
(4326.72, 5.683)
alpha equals -4.72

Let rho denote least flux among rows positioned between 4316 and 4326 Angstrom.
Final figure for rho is 5.765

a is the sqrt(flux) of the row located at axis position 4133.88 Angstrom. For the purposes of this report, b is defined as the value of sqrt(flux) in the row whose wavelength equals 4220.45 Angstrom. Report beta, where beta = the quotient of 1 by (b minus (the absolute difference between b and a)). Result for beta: 0.420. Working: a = 2.38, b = 2.57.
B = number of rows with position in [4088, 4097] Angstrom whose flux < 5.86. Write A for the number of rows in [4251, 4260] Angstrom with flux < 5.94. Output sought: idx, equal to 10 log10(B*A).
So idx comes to 0.0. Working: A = 1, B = 1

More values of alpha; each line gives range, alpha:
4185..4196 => -4.54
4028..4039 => -4.76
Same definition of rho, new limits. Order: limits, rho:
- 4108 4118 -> 5.915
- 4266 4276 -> 5.33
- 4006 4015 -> 5.612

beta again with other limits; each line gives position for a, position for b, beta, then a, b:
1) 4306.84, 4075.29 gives 0.502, 1.99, 2.35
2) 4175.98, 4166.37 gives 0.448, 2.23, 2.59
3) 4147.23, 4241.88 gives 0.416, 2.40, 2.65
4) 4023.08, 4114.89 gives 0.402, 2.49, 2.58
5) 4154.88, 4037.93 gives 0.404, 2.48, 2.57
